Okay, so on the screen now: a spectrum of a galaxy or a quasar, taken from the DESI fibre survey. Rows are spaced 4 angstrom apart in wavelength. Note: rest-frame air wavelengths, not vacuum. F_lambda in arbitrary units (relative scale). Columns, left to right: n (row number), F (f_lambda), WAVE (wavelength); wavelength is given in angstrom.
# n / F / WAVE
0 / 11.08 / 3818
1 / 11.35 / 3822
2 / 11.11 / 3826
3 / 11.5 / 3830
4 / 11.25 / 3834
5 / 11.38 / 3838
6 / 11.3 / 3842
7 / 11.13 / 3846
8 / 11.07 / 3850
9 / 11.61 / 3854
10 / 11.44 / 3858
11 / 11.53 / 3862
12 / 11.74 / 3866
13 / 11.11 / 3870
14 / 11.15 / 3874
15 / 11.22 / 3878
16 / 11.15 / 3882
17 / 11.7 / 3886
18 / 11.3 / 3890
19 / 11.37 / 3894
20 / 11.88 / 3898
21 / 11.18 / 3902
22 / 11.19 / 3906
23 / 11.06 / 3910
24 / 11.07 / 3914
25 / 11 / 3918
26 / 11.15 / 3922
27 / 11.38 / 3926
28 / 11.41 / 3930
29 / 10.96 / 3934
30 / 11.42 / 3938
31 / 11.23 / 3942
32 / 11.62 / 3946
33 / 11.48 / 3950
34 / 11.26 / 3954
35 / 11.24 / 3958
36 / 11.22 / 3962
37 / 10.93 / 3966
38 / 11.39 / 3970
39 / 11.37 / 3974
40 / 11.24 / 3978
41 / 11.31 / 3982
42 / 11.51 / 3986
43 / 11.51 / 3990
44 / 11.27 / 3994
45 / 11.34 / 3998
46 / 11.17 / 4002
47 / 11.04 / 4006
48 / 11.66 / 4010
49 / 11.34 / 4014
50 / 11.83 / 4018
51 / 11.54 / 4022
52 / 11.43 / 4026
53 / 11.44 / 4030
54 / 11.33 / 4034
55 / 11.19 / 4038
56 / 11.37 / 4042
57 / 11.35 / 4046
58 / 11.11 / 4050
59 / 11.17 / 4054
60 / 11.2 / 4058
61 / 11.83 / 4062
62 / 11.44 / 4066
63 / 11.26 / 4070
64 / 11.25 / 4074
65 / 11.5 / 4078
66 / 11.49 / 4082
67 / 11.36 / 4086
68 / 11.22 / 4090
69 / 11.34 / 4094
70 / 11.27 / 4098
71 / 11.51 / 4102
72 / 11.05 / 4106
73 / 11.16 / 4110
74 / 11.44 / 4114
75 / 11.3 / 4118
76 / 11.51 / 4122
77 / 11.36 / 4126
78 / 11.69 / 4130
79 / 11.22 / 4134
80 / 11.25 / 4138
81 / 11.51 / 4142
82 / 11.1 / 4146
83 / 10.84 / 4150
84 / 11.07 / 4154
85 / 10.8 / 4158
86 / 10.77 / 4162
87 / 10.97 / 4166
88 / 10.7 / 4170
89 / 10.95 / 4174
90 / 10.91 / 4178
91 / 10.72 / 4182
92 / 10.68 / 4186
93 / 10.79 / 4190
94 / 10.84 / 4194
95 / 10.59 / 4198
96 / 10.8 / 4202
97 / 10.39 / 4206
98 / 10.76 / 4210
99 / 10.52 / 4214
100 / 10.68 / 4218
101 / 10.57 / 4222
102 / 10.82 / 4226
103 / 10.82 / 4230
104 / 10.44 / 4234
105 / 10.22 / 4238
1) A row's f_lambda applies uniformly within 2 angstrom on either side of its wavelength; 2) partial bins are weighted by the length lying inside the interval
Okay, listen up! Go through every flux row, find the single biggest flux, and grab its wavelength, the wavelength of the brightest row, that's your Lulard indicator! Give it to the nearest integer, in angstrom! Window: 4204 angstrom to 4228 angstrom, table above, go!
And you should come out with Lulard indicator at 4226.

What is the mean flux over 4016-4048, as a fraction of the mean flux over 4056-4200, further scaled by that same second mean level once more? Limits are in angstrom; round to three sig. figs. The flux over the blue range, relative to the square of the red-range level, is 0.0918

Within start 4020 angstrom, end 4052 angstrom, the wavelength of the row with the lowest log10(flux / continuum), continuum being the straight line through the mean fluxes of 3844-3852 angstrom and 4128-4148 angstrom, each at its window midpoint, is 4050 angstrom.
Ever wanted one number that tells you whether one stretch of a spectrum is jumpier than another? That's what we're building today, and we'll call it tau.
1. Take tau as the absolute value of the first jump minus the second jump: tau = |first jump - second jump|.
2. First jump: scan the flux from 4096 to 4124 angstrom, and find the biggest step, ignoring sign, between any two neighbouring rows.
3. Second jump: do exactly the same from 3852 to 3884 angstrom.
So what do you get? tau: 0.17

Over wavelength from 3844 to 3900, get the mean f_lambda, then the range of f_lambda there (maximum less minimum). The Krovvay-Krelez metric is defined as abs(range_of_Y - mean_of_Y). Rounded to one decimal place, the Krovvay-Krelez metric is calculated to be 10.6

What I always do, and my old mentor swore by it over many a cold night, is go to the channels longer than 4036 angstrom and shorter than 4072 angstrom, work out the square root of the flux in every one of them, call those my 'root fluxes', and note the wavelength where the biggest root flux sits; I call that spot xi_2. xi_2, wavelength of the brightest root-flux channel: 4062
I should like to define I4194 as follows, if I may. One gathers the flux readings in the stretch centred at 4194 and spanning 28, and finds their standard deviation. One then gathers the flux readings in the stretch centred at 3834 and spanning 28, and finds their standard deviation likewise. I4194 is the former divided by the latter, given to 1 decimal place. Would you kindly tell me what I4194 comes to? 1.1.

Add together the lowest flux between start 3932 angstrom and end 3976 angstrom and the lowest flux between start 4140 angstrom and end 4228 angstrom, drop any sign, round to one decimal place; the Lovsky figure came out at 21.3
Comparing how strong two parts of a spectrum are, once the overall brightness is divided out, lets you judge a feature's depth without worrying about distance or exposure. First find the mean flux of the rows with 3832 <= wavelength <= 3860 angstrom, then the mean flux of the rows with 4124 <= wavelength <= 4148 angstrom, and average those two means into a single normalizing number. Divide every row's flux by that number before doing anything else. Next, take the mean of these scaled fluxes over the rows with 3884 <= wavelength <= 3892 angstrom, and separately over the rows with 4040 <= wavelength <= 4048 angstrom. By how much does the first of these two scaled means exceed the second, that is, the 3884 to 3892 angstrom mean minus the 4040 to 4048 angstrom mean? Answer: 0.01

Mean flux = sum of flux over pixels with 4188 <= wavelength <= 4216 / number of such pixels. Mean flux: 10.67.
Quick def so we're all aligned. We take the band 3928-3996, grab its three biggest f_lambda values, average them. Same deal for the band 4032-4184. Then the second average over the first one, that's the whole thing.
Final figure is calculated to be 1.01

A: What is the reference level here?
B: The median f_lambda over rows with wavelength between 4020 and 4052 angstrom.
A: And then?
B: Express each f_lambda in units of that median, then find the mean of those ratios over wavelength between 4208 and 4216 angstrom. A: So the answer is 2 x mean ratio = 1.87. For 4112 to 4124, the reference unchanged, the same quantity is 2.01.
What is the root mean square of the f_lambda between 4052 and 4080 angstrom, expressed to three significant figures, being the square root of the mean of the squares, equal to 11.4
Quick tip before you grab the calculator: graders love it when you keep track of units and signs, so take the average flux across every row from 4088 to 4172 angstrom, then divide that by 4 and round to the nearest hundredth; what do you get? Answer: 2.80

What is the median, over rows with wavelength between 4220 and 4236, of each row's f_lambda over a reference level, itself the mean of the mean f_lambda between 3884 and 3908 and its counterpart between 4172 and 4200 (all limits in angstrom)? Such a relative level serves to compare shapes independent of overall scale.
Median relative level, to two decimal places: 0.96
